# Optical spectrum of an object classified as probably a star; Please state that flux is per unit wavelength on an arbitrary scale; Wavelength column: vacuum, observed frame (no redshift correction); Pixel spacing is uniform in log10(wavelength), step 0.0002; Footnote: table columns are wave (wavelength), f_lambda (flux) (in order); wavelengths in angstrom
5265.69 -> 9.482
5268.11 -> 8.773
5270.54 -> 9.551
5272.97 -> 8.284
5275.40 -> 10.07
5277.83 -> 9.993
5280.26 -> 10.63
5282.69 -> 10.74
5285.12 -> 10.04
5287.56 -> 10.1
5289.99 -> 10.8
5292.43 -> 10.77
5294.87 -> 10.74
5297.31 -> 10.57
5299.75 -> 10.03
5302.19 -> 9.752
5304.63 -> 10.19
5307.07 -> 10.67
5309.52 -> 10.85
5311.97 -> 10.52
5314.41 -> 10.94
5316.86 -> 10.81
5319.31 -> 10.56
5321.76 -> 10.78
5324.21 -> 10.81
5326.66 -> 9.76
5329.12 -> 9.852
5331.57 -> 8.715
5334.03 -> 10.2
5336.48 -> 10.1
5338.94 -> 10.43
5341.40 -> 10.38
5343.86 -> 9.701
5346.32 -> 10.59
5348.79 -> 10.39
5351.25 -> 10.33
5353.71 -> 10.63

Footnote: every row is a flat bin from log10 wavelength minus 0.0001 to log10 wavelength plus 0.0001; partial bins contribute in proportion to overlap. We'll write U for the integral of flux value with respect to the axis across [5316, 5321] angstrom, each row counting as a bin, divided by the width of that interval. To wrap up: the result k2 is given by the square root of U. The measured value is 3.27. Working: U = 10.7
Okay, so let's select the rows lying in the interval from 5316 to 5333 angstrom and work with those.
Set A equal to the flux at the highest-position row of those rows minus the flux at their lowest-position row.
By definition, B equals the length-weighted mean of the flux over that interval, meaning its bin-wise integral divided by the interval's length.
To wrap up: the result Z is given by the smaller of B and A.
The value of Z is -2.1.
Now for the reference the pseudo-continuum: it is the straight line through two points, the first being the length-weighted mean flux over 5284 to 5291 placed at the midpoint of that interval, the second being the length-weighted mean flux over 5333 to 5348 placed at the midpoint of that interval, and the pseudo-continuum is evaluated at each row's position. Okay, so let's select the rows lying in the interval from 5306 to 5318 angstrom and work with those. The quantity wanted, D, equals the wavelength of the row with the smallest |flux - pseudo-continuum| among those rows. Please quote 5311.97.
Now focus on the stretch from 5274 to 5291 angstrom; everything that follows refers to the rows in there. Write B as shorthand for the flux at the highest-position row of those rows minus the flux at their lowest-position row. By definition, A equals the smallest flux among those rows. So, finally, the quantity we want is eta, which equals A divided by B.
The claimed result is 14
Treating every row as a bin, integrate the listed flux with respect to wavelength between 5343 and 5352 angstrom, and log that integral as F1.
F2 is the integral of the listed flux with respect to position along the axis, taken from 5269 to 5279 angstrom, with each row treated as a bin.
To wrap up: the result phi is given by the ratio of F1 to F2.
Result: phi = 0.98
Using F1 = 92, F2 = 94.4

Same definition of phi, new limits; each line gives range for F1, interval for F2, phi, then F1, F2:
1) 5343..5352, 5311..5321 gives 0.86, 92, 107.2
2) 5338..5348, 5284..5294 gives 0.98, 103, 104.4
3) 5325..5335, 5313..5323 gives 0.90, 97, 107.7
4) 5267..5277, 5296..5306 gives 0.91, 92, 101.5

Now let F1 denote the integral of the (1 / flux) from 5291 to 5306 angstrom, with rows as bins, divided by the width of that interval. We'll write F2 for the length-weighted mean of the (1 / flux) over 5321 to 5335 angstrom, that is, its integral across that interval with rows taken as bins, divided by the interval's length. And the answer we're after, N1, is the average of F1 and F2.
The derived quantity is 0.0987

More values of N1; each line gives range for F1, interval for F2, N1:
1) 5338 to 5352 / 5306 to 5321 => 0.0952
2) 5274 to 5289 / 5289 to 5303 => 0.0967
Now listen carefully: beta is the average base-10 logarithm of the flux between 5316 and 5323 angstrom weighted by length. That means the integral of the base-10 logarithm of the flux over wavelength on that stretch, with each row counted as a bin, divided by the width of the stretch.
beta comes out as 1.03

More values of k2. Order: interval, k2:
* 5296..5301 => 3.21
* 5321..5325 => 3.29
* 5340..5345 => 3.17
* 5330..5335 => 3.07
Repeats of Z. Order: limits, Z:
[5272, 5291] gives 2.5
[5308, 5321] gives -0.3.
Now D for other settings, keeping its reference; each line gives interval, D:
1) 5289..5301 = 5299.75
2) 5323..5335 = 5334.03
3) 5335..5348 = 5336.48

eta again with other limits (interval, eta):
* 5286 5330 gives -39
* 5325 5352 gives 15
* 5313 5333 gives -4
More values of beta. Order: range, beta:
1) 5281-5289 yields 1.01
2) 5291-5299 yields 1.03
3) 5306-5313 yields 1.03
